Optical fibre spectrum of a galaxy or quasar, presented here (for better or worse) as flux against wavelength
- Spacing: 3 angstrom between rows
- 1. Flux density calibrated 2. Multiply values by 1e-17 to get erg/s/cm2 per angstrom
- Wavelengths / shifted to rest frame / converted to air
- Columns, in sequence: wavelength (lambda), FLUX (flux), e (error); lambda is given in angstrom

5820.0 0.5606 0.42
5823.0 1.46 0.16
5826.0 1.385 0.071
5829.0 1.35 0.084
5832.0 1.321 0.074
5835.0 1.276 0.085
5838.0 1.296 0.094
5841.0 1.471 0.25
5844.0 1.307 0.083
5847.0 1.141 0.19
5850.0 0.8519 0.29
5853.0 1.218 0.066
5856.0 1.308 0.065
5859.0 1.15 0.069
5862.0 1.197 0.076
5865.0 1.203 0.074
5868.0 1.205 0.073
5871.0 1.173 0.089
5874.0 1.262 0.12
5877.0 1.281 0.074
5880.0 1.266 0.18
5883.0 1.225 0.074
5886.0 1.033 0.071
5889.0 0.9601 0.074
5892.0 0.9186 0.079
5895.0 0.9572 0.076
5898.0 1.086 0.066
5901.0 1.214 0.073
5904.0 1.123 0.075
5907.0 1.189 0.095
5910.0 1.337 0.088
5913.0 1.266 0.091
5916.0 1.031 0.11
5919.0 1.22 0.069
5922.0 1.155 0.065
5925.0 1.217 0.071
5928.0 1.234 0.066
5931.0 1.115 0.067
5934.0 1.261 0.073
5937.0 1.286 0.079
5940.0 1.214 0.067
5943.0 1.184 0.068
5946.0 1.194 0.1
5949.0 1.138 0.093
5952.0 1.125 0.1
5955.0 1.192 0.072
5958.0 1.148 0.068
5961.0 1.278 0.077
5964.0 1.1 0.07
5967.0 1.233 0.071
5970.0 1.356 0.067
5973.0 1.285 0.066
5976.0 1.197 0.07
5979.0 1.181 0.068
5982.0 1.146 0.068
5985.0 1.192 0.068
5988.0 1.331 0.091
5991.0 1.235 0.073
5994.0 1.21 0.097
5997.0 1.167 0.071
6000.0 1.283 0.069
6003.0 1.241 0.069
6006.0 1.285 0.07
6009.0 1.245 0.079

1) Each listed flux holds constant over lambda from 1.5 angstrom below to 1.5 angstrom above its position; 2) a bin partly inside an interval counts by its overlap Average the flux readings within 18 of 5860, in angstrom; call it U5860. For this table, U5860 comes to 1.19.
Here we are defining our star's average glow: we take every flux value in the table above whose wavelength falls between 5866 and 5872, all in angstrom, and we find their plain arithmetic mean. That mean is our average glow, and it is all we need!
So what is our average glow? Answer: 1.19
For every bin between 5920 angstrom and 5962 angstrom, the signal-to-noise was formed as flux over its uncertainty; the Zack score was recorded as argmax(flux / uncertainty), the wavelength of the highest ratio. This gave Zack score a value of 5928.0 angstrom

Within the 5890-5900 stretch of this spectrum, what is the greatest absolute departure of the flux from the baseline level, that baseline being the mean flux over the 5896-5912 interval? 0.27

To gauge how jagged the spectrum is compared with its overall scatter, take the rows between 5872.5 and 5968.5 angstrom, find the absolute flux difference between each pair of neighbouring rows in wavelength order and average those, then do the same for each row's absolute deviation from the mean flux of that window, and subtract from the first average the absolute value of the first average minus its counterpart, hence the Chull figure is 0.083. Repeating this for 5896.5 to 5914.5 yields 0.070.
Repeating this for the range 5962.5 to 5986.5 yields 0.060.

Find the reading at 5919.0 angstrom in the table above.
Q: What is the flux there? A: 1.22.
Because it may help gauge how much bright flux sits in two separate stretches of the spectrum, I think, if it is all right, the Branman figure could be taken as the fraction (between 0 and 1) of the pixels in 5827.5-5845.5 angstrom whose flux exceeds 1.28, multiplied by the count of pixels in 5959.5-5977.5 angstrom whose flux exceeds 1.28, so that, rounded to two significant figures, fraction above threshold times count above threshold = 1.7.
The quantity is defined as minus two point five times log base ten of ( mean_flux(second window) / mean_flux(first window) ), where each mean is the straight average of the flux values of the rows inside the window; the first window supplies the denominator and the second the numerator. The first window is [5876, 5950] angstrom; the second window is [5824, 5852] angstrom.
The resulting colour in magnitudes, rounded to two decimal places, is -0.09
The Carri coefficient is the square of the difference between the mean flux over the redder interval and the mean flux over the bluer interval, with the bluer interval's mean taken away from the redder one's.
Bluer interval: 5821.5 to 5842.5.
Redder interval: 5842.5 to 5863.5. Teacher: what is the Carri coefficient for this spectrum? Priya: 0.039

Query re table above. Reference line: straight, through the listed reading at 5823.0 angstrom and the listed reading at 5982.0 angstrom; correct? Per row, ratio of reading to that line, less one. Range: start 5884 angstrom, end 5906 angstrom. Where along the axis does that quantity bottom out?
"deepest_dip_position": 5892.0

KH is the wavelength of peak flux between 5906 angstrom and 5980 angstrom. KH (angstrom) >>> 5970.0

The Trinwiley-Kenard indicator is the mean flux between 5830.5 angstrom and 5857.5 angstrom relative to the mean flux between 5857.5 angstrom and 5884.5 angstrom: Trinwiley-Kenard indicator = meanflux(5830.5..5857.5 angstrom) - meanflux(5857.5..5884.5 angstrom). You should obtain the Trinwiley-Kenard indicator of 0.03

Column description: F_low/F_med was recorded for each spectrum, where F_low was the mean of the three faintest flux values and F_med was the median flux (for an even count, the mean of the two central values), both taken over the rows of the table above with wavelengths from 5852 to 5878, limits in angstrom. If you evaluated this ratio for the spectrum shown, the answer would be 0.974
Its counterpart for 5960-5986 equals 0.954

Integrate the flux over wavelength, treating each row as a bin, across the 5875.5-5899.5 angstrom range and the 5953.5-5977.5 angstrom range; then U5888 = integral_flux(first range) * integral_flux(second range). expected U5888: 769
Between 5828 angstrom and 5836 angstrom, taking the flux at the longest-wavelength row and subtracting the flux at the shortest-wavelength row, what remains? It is -0.074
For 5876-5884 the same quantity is -0.056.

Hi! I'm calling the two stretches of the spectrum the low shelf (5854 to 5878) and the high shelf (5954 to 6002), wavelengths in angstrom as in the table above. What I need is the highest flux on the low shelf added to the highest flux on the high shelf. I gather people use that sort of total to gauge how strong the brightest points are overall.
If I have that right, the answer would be 2.66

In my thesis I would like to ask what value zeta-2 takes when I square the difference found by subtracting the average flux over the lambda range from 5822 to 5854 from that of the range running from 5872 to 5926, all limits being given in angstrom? 0.016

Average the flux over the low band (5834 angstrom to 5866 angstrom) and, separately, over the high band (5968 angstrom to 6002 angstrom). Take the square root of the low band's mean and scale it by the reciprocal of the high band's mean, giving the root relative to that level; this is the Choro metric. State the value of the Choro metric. 0.89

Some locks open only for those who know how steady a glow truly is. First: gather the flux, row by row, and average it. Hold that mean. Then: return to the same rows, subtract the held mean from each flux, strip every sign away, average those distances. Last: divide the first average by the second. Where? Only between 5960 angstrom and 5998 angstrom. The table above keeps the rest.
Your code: 21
